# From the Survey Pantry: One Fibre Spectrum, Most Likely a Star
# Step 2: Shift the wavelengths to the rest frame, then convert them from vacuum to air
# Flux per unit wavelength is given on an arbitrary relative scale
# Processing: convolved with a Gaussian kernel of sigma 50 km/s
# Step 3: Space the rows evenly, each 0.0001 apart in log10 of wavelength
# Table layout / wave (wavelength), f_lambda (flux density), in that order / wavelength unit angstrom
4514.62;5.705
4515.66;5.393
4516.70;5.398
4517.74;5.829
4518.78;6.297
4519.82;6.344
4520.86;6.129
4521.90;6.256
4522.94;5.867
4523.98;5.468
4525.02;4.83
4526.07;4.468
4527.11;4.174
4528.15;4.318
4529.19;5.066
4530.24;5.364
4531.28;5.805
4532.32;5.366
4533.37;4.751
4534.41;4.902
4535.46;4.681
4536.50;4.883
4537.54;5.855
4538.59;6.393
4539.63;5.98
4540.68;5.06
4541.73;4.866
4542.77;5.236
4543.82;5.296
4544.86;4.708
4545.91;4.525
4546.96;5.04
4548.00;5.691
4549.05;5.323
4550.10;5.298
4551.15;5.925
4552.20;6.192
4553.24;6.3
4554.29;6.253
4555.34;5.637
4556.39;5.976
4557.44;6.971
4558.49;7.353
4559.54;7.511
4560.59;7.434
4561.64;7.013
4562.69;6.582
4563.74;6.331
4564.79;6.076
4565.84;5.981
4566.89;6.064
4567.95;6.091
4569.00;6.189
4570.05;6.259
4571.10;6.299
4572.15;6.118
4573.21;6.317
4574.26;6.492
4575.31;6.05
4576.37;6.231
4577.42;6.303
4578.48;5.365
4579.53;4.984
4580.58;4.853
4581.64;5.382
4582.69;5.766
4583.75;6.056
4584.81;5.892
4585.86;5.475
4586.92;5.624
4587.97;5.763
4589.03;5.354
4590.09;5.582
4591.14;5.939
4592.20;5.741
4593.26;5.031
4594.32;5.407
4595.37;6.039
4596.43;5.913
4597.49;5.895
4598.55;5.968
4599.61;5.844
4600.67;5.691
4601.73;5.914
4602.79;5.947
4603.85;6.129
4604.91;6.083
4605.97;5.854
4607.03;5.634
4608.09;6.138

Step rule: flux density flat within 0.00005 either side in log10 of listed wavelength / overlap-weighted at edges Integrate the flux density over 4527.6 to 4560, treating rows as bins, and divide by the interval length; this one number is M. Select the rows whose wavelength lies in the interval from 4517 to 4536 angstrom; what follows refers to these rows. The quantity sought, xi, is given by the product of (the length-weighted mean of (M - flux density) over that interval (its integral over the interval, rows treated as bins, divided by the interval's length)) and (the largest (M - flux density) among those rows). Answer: 0.3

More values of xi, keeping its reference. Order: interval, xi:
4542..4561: -0.4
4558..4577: 0.4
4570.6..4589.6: -0.2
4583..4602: -0.1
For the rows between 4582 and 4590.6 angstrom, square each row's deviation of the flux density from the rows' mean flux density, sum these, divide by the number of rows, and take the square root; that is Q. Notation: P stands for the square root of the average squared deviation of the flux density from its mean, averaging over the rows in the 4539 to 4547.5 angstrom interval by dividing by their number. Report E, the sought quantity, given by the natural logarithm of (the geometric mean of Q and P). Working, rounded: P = 0.41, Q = 0.21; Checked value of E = -1.21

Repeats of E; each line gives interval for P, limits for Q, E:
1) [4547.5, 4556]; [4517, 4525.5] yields -0.85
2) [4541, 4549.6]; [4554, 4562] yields -0.72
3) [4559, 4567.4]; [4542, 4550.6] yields -0.80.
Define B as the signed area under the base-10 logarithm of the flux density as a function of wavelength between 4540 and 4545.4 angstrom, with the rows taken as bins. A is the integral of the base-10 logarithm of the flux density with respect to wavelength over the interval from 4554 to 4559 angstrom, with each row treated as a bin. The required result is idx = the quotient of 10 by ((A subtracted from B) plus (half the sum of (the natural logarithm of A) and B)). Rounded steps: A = 4.03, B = 3.8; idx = 4.2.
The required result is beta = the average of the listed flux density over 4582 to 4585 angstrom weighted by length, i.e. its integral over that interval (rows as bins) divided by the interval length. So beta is 5.9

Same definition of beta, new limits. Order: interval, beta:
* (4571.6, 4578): 6.2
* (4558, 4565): 6.9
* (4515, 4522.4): 5.9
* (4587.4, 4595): 5.6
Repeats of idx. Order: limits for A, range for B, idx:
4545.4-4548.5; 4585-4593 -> 1.4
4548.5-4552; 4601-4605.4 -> 3.3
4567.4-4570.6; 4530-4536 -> 2.3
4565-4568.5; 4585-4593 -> 1.5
